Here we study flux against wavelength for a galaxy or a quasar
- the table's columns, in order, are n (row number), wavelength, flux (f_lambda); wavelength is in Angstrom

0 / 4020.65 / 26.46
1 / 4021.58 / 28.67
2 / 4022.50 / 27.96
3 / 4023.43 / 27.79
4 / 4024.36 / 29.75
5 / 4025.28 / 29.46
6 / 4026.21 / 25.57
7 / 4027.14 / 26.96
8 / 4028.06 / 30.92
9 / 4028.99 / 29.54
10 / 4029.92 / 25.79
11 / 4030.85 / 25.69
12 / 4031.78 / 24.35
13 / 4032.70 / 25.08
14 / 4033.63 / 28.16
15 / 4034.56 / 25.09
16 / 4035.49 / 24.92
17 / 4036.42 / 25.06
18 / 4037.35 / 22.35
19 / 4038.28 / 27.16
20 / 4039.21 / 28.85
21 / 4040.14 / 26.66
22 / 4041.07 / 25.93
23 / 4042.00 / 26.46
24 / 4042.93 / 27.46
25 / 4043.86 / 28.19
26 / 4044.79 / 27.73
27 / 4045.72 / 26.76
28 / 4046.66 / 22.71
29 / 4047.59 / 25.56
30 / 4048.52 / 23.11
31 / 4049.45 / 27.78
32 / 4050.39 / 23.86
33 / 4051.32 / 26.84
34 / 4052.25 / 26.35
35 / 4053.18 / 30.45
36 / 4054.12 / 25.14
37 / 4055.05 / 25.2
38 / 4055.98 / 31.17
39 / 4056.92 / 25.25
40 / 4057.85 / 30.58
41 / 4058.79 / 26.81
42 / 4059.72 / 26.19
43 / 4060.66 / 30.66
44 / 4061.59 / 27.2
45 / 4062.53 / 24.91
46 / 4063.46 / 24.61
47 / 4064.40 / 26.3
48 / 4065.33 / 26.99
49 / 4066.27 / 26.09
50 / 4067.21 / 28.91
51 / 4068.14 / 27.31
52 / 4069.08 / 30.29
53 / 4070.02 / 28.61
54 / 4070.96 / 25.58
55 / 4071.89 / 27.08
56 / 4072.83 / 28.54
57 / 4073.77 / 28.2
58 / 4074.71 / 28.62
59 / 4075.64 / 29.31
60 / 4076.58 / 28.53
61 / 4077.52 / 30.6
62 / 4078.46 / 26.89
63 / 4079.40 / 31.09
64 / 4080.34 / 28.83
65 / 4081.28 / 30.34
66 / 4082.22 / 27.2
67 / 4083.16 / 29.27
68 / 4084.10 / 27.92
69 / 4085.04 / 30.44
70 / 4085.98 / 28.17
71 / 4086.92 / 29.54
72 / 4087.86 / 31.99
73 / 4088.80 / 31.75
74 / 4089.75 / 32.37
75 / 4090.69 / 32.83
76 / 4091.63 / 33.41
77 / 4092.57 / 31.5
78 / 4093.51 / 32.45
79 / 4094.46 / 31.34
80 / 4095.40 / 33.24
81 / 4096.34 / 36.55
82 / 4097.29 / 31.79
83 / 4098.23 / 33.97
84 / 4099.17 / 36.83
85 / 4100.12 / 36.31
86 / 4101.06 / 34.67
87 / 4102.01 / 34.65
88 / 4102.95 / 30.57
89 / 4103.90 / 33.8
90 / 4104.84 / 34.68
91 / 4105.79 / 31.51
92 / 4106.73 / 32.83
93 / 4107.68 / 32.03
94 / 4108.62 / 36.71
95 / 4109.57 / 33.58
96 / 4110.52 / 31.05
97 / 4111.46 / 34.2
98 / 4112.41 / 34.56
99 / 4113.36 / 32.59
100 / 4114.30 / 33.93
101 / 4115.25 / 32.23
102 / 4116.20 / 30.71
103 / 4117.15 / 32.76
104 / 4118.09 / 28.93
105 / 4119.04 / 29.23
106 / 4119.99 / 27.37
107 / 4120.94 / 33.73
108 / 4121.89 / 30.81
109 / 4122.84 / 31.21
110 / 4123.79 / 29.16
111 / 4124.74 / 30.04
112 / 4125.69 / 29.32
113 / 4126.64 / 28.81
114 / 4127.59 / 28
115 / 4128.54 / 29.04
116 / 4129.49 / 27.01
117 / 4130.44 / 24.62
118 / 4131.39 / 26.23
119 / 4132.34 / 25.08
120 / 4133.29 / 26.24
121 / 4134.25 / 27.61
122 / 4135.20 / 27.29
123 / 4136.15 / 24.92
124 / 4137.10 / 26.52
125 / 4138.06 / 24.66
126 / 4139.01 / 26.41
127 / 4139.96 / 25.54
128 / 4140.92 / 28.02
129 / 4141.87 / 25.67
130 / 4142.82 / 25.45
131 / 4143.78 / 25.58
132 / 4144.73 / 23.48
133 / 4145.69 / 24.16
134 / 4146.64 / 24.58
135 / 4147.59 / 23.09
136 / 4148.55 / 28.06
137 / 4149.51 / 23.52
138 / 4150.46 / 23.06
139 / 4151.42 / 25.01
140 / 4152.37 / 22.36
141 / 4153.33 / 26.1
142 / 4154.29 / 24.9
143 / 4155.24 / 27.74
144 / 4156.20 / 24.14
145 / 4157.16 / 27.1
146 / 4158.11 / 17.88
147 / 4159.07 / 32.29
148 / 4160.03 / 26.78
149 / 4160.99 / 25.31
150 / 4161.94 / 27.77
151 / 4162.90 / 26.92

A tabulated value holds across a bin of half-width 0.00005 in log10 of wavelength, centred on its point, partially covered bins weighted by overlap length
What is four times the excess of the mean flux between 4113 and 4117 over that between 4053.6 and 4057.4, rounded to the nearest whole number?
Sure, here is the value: 23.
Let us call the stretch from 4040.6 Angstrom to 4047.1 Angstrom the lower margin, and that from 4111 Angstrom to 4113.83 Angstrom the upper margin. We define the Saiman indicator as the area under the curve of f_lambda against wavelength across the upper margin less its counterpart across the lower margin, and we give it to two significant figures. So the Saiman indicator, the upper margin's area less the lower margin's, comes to -77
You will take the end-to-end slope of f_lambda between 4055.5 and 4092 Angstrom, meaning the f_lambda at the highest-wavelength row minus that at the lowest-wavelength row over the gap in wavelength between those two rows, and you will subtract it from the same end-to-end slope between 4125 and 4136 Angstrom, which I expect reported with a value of -0.28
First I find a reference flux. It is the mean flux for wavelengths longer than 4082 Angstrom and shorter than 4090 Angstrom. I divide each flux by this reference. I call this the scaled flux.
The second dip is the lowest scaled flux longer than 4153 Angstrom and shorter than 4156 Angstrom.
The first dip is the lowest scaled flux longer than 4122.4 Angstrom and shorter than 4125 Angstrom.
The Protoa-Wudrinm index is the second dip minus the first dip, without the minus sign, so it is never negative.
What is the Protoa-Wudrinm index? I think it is 0.14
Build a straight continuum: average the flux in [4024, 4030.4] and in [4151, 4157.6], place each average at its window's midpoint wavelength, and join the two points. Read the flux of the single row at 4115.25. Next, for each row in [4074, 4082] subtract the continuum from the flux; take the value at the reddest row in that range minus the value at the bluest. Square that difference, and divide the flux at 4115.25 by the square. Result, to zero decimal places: 9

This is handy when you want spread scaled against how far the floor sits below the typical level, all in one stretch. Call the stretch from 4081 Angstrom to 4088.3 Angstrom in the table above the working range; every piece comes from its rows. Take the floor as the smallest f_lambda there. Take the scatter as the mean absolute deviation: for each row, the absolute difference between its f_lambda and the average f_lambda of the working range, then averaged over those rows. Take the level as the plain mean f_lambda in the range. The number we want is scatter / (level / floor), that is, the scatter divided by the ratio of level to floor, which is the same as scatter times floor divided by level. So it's 1.13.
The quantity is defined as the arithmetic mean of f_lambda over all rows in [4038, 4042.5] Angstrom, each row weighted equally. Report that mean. 27.0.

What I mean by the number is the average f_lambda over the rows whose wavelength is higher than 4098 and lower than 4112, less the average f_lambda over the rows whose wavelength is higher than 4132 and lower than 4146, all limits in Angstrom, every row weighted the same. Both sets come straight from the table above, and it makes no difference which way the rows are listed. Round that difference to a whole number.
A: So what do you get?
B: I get 8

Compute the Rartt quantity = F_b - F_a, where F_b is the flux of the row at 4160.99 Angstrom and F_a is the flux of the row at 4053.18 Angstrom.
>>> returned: -5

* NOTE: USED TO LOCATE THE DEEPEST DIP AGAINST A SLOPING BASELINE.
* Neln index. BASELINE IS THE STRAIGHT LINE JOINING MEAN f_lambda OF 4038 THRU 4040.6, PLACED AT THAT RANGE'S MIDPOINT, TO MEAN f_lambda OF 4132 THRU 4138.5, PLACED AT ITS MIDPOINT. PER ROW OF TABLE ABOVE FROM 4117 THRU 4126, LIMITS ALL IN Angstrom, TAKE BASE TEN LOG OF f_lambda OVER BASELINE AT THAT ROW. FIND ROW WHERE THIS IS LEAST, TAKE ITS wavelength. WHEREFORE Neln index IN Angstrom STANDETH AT 4119.99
